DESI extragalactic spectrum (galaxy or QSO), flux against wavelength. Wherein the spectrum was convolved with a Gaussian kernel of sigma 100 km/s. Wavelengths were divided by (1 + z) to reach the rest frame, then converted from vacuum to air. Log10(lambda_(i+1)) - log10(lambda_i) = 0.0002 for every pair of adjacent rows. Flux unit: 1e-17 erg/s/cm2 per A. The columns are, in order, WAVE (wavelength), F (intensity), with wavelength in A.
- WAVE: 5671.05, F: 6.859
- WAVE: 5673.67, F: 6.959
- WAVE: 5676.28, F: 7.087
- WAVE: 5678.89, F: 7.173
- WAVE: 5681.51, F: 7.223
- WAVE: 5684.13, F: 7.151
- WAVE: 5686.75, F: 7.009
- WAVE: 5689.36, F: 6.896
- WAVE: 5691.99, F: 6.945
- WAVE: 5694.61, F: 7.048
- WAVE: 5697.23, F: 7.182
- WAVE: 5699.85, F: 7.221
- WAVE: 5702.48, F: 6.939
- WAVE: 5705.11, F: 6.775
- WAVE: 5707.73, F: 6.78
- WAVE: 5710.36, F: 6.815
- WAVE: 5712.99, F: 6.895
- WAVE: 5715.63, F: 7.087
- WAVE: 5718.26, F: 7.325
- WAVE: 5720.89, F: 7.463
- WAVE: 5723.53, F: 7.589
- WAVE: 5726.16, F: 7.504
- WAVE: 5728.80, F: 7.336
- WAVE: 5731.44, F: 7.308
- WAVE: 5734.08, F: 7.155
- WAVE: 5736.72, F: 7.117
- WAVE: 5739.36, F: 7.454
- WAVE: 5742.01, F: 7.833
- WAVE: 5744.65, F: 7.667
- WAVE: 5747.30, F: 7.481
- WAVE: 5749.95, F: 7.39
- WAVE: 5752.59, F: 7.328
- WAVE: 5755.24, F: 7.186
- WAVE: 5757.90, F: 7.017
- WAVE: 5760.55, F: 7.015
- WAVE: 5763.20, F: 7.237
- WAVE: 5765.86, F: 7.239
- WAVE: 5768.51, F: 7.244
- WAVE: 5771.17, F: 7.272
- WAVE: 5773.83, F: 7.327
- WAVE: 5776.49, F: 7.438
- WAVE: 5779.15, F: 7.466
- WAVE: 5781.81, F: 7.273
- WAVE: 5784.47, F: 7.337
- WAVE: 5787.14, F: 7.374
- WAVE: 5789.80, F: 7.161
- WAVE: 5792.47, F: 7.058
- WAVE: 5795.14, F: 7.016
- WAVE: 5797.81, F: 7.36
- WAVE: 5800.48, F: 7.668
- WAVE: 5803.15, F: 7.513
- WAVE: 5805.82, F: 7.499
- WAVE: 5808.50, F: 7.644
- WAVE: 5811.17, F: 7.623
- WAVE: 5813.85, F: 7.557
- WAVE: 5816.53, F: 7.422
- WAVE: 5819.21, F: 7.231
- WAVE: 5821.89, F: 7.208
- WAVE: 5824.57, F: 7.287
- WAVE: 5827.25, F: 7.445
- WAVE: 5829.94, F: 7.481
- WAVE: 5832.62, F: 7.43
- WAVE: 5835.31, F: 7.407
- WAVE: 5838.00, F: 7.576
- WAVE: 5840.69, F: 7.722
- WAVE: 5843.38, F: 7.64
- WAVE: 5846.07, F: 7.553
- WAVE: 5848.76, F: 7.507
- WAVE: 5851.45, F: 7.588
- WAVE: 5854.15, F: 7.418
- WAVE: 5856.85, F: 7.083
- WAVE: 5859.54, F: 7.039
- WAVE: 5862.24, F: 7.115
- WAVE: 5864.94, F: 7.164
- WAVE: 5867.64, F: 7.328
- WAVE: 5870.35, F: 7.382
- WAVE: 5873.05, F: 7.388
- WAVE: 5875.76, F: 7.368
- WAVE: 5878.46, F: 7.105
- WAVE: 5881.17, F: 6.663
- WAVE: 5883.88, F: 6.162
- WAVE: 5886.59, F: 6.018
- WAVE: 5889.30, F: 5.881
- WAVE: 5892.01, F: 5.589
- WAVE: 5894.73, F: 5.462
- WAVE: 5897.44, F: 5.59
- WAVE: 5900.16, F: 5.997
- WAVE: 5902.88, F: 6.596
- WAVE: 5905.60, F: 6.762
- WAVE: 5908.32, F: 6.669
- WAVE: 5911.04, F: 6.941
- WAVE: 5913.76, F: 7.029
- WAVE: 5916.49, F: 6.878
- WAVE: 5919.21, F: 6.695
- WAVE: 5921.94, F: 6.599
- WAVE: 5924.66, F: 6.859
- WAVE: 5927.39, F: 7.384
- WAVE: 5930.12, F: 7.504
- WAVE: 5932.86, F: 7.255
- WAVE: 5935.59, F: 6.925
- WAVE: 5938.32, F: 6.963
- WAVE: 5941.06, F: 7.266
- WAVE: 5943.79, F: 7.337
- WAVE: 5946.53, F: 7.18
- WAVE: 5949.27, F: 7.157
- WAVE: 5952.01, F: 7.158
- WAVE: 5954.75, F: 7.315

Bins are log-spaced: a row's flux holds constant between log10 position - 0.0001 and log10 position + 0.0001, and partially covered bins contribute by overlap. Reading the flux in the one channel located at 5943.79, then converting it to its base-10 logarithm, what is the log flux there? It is 0.866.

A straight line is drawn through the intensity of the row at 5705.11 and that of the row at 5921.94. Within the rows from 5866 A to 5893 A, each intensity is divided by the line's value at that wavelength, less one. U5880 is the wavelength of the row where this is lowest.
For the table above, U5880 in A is 5892.01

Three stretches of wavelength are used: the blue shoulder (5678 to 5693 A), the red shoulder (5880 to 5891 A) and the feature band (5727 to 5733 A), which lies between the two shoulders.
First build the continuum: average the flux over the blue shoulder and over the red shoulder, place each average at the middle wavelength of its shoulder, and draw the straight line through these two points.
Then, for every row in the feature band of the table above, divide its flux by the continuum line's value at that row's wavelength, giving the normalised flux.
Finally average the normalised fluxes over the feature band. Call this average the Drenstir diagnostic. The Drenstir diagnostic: 1.07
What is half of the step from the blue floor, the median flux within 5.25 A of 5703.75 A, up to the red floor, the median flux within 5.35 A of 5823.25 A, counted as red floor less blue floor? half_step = 0.20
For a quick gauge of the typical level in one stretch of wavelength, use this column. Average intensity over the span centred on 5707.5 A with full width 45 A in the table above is 7.11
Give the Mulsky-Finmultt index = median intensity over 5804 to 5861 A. 7.5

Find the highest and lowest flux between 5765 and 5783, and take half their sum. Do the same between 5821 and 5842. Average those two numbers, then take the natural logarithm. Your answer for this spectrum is 2.00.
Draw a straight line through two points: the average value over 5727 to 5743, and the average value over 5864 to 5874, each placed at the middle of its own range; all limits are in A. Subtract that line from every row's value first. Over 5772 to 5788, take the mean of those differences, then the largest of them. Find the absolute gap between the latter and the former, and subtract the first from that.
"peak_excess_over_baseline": 0.08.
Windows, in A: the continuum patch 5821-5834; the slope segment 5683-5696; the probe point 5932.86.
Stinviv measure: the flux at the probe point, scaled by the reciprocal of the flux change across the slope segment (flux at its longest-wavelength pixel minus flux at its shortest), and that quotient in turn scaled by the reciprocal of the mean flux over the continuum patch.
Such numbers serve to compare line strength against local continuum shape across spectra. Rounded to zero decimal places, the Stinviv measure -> -10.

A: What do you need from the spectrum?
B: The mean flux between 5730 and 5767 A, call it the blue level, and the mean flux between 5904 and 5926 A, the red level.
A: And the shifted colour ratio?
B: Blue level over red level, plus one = 2.08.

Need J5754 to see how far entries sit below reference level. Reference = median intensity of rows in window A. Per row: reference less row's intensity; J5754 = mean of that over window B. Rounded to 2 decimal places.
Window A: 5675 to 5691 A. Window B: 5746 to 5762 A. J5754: -0.12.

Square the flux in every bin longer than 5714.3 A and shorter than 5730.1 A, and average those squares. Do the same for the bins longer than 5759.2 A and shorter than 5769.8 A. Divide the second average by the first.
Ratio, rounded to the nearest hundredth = 0.95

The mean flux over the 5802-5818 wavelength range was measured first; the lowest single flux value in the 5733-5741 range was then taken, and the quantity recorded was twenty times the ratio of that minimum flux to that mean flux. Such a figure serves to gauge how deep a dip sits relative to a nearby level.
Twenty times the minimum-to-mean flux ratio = 18.9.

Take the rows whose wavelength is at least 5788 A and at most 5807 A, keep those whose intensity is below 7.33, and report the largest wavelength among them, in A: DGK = 5795.14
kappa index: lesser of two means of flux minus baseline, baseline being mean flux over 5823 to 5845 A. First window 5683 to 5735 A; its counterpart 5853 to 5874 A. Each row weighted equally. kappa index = -0.38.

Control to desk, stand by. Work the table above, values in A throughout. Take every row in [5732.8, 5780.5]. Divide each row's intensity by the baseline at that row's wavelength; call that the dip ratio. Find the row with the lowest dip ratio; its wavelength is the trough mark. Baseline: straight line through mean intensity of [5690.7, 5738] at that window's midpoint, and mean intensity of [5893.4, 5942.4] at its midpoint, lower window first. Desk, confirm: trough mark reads 5757.90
